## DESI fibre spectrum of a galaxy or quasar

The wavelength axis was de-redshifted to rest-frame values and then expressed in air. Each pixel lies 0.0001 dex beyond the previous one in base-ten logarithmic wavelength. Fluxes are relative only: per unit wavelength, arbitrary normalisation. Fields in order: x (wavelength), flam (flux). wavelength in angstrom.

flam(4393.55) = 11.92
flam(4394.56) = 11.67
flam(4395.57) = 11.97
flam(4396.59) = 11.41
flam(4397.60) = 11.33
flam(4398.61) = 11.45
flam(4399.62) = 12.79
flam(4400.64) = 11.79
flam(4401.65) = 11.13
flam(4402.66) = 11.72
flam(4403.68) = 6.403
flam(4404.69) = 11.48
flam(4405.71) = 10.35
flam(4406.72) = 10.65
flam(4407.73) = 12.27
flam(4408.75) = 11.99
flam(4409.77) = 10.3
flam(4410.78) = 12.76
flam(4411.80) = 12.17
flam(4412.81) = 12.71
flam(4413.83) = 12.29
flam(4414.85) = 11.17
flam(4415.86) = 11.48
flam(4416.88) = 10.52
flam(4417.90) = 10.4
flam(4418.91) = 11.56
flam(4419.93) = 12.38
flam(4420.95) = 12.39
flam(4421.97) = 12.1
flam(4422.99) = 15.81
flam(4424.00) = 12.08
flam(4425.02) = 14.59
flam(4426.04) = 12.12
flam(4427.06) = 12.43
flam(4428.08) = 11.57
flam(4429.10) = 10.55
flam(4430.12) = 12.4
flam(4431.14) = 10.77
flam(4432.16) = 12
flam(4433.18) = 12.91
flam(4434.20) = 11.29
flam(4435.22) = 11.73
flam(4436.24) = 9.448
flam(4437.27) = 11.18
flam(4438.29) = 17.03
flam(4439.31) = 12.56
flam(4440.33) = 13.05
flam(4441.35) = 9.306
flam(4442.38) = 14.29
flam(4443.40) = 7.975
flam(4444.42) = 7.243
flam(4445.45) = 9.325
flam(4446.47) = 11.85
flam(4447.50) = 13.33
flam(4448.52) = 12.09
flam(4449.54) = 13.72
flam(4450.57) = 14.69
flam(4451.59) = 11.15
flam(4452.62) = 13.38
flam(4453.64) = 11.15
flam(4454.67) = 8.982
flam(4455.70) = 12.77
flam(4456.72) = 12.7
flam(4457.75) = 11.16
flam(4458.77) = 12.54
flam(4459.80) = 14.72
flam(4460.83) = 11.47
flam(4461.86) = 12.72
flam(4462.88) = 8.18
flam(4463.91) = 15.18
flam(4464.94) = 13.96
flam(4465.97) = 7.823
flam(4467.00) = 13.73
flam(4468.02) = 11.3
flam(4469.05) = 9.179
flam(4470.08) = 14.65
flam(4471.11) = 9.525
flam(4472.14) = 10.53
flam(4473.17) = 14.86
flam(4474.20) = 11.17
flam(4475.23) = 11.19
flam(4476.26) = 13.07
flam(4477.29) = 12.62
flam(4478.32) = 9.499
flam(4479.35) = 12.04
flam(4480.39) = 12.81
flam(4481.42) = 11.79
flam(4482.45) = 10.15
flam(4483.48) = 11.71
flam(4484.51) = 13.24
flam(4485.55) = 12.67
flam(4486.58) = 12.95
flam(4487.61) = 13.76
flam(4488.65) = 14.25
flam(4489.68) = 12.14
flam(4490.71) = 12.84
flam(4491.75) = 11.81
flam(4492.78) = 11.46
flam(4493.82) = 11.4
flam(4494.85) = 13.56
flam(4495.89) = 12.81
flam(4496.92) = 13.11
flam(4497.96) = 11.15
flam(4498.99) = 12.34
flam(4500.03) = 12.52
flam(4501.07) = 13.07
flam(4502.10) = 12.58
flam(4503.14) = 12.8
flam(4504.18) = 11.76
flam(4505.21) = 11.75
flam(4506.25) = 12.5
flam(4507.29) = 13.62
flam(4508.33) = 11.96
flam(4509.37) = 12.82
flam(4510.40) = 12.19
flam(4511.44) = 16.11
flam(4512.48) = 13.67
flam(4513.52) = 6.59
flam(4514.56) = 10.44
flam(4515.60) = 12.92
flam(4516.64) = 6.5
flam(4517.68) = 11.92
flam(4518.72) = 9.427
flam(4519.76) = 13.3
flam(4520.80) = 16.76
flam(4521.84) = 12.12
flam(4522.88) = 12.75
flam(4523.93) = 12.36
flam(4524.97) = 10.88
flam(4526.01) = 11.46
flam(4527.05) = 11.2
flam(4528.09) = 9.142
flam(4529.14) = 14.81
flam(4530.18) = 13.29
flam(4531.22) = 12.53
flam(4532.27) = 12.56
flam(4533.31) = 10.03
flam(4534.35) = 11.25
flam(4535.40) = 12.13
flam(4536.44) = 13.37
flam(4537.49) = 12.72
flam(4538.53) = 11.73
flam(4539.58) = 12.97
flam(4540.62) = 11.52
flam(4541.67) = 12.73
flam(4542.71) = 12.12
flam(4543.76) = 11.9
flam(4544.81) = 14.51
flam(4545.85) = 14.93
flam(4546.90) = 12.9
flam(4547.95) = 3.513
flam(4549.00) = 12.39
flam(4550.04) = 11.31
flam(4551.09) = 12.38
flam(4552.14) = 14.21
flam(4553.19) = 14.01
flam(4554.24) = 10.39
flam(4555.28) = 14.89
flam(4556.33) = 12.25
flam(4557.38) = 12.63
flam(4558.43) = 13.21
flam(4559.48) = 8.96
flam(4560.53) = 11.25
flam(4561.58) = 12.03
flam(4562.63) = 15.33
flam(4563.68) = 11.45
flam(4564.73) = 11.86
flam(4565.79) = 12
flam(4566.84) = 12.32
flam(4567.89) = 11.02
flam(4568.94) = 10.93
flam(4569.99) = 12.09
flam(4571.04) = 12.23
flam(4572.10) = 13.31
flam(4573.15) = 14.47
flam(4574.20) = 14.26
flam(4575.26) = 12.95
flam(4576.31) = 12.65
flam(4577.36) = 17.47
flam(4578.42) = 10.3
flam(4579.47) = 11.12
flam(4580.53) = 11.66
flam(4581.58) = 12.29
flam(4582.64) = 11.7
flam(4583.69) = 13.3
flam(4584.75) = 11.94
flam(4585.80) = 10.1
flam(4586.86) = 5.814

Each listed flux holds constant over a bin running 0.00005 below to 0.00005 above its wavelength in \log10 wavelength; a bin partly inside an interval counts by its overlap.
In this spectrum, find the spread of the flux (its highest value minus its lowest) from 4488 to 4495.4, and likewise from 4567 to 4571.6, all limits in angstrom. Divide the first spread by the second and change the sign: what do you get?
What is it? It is -2.2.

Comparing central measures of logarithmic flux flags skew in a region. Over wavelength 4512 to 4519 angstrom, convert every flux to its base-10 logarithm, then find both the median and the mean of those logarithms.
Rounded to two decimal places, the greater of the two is 1.02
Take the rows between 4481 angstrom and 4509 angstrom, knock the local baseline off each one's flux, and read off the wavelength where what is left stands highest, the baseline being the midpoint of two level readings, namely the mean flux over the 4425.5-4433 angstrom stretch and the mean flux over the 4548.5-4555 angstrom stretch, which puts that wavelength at 4488.65 angstrom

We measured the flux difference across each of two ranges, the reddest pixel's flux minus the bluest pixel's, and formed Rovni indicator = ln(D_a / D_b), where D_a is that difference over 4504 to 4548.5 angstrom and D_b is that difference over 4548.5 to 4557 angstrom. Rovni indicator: 4.1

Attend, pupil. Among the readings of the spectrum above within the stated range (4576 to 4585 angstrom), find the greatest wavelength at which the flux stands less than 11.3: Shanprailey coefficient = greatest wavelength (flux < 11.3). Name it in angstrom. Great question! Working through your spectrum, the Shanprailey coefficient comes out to 4579.47 angstrom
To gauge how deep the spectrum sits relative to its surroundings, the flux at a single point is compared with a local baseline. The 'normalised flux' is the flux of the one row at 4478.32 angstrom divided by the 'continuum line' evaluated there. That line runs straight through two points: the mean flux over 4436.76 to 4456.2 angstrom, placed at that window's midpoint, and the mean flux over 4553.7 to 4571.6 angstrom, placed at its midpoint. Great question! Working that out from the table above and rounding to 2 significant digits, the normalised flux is 0.80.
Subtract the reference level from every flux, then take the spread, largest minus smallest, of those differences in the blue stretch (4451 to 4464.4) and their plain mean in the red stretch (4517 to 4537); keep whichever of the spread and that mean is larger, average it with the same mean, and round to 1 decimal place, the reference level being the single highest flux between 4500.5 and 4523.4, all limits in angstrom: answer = 1.2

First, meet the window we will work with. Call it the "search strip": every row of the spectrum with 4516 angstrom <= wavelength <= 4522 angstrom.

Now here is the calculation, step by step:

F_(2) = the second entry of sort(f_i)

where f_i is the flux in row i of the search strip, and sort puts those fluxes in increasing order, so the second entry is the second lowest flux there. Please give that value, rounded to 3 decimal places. 9.427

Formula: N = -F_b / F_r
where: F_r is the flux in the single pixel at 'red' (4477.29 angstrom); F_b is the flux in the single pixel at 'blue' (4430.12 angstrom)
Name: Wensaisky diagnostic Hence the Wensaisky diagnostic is -0.98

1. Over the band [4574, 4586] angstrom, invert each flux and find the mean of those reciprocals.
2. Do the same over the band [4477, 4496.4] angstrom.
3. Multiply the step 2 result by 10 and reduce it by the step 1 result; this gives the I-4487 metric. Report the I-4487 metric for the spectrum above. 0.740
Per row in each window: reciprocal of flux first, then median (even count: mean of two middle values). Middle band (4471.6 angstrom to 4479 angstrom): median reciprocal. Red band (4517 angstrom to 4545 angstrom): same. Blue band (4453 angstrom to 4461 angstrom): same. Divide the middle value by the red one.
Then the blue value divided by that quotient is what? 0.077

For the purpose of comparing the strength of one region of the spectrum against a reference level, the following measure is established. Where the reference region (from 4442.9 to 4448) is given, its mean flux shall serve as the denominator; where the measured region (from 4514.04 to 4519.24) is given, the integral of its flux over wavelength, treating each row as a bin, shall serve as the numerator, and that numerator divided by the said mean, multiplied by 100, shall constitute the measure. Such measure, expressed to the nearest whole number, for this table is 536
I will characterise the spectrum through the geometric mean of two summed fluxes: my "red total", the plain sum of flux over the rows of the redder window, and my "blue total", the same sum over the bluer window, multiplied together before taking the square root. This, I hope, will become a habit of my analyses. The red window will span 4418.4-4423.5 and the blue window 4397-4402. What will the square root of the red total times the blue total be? 61.3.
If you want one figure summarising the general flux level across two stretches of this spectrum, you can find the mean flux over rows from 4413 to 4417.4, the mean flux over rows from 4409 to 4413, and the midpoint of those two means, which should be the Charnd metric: 11.7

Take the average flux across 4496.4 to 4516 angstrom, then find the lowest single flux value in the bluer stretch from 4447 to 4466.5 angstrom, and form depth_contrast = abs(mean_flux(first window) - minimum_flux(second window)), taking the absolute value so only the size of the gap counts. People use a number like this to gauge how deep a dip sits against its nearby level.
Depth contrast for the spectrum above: 4.49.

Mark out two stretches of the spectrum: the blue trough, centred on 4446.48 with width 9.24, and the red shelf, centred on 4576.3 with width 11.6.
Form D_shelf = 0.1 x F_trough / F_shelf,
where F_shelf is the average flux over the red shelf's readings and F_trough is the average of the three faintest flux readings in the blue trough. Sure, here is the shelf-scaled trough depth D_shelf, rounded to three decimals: 0.063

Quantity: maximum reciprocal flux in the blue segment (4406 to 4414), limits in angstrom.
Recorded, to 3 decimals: 0.097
